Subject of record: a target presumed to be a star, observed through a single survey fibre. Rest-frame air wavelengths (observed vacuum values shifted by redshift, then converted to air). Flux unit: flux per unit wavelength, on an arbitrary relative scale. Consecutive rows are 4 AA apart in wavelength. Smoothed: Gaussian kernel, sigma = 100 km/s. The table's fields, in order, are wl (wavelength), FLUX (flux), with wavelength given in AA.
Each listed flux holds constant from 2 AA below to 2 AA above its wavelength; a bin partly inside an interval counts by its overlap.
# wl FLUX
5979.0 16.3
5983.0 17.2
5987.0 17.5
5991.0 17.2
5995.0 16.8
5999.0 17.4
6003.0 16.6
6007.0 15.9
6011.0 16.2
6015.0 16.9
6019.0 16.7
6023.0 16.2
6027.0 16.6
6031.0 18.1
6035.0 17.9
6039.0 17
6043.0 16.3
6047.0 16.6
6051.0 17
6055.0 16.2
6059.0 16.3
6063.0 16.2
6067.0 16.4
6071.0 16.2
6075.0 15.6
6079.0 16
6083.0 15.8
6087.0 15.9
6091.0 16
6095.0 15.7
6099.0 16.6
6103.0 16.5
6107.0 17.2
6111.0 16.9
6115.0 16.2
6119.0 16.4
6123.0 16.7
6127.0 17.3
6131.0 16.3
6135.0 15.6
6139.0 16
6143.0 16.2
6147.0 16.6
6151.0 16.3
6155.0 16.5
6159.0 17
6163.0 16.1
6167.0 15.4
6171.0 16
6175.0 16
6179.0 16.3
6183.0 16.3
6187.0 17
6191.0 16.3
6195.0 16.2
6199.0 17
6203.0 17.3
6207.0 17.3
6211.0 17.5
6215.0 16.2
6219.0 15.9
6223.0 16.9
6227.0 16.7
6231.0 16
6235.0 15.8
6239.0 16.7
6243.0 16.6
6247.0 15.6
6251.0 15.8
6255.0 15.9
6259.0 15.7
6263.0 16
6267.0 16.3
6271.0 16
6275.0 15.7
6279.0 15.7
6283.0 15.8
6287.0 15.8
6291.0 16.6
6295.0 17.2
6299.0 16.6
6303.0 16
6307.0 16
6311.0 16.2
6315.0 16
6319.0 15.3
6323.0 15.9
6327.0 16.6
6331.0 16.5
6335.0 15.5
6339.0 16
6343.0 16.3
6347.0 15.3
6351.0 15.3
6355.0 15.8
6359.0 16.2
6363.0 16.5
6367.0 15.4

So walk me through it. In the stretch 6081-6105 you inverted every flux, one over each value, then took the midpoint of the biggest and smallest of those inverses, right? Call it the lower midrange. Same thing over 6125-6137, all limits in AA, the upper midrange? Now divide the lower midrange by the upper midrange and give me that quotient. 1.02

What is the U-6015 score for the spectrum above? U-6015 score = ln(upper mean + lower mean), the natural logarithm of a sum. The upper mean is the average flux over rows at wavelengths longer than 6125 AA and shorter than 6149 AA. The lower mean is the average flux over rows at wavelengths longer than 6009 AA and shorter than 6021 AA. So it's 3.49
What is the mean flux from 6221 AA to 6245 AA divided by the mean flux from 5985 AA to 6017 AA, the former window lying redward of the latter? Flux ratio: 0.98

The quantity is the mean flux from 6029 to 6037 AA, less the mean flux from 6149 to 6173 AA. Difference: 1.8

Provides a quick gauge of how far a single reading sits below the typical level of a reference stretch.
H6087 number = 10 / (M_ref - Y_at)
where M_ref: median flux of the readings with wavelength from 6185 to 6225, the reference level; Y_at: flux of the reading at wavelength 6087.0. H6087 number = 10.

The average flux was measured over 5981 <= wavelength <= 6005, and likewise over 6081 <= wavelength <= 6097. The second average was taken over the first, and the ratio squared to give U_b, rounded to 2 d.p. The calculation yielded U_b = 0.86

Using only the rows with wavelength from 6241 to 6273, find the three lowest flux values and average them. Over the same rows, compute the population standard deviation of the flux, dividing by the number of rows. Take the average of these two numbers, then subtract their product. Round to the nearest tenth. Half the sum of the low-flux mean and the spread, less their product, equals 3.2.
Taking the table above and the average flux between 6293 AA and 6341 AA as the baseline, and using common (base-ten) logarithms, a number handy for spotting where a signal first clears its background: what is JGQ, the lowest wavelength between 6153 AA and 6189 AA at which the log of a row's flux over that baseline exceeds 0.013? 6159.0 AA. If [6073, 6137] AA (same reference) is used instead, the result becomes 6107.0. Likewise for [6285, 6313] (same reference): 6295.0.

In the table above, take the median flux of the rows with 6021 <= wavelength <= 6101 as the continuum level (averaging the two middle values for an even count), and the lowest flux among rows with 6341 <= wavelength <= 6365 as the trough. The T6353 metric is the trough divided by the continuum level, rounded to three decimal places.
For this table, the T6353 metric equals 0.942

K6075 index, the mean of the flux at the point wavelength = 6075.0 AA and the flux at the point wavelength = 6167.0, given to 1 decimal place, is 15.5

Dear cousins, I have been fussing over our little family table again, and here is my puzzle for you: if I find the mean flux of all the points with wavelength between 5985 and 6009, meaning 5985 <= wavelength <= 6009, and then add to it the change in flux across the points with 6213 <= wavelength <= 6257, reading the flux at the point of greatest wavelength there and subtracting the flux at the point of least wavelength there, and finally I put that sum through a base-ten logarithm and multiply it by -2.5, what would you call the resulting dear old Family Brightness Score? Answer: -3.05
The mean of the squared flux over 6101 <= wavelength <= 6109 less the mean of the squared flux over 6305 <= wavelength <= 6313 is 25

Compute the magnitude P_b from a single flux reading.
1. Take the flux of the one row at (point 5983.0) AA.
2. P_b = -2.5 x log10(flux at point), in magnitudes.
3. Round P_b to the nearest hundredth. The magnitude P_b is -3.09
